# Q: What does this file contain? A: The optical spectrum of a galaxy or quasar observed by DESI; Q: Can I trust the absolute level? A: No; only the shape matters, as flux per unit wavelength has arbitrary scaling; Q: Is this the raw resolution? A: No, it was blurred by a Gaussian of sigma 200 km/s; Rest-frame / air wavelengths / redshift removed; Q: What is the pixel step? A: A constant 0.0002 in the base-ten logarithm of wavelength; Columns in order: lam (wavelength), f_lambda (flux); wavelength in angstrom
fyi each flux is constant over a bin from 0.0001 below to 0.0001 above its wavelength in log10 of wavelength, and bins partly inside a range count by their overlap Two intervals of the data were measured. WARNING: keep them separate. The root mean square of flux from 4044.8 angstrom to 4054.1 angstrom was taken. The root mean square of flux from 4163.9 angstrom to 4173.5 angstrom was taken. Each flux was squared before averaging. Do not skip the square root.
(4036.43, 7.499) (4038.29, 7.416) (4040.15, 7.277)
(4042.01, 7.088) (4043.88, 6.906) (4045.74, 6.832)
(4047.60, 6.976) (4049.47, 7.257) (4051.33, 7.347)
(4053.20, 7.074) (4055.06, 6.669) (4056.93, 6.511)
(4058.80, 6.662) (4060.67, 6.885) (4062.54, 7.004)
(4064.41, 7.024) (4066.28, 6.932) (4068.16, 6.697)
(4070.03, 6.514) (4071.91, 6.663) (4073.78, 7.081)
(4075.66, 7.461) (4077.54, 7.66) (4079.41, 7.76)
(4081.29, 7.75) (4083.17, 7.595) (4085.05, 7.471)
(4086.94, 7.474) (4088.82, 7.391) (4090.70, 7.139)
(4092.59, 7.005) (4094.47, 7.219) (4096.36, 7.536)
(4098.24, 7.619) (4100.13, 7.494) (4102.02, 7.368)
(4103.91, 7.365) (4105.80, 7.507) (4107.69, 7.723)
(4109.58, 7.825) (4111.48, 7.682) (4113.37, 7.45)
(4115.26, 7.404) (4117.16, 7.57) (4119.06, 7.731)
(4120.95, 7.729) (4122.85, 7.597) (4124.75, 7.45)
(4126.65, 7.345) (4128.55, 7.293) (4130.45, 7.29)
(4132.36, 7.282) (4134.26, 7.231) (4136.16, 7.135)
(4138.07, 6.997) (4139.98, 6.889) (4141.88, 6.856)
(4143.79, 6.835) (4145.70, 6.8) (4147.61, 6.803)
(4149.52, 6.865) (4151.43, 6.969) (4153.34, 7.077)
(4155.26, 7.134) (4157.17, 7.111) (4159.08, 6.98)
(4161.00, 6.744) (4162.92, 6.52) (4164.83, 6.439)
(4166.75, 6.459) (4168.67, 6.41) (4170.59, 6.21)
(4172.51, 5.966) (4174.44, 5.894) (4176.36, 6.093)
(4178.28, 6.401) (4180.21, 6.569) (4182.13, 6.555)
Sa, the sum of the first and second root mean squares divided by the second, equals 2.127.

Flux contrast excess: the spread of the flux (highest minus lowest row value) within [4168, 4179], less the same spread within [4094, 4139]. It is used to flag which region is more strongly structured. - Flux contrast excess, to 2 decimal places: -0.31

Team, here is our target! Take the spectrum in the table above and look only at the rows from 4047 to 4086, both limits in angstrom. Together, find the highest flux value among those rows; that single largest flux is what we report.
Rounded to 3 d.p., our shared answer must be 7.760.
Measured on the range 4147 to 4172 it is 7.134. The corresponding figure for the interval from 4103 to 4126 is 7.825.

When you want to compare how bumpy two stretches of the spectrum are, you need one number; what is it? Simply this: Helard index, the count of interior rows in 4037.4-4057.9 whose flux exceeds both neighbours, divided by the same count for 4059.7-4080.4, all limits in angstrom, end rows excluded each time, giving 1.0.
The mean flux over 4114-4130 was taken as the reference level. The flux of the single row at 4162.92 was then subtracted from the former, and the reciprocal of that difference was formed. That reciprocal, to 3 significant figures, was 1.01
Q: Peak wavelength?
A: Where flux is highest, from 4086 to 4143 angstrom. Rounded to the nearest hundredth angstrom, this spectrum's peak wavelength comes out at 4109.58 angstrom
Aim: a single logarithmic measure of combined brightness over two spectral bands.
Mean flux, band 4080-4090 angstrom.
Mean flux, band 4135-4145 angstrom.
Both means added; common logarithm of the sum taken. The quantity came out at 1.16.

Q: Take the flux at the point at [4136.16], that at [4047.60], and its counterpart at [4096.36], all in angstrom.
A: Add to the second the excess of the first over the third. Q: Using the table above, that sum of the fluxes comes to 6.6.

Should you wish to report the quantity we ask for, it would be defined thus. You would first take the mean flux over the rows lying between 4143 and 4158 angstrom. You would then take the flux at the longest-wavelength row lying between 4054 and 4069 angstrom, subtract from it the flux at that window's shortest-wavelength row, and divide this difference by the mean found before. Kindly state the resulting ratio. 0.00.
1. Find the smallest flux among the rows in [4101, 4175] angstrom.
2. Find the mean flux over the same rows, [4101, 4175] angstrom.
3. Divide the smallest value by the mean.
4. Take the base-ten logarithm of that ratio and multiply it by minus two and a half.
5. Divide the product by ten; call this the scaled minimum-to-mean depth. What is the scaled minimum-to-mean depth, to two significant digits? 0.020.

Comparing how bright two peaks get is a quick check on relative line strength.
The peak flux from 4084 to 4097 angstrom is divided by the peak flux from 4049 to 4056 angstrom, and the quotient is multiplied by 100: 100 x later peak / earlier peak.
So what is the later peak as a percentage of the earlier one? 103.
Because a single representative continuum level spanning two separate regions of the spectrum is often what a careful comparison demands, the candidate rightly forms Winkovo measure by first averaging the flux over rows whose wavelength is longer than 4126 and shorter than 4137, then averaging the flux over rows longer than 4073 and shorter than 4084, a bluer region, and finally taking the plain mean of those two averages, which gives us 7.41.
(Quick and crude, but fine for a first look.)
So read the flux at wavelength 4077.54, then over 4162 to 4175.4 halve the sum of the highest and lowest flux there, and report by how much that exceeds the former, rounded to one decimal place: -1.5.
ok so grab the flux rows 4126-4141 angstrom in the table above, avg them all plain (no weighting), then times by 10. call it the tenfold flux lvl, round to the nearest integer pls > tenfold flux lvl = 72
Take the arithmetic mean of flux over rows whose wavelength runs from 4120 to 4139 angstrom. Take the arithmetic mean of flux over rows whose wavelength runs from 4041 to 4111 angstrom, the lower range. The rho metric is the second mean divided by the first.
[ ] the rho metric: 0.98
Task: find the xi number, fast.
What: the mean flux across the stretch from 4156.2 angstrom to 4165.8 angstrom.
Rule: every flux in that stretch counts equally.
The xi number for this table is 6.8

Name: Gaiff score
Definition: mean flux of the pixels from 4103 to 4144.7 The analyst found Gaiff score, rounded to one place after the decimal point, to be 7.4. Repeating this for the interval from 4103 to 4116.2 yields 7.6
